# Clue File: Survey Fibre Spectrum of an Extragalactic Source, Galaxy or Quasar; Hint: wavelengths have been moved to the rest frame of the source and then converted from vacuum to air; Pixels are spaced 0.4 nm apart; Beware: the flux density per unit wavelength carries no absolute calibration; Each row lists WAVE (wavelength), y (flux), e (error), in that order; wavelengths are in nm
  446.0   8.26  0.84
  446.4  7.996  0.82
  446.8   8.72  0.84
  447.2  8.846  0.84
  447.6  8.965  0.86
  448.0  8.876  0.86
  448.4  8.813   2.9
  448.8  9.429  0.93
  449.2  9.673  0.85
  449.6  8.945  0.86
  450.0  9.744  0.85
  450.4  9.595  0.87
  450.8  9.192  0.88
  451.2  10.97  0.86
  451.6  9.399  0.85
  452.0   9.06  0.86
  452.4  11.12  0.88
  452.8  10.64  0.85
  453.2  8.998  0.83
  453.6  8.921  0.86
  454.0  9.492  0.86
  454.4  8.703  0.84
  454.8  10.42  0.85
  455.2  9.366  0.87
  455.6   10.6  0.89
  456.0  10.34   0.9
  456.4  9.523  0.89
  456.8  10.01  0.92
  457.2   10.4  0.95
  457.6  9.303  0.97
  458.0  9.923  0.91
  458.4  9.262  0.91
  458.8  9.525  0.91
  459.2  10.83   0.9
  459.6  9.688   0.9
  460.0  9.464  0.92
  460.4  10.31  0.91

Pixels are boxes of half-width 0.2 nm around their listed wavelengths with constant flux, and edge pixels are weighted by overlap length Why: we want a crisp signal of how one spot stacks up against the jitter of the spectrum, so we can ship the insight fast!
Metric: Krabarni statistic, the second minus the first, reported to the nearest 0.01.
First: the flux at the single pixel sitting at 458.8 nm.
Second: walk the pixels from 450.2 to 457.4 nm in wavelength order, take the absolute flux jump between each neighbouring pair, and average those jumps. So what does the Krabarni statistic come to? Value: -8.60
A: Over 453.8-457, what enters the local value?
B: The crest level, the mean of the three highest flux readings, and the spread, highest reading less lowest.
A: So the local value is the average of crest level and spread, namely 6.18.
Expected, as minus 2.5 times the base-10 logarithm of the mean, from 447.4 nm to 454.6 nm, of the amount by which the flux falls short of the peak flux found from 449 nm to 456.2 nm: -0.54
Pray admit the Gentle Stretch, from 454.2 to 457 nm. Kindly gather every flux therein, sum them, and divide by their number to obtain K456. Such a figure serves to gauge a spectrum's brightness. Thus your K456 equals 9.85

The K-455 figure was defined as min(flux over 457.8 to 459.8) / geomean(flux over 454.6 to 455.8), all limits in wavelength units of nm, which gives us 0.916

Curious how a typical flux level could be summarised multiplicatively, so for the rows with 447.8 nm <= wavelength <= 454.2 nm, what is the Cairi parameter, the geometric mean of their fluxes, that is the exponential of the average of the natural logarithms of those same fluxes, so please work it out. 9.53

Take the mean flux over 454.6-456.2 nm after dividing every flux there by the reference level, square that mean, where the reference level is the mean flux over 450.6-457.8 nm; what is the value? 1.08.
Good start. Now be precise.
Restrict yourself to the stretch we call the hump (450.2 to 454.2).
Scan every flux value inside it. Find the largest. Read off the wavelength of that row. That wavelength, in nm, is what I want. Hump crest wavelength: 452.4 nm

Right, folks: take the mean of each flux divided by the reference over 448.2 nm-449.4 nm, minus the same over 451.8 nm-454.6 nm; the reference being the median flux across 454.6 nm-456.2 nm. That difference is -0.025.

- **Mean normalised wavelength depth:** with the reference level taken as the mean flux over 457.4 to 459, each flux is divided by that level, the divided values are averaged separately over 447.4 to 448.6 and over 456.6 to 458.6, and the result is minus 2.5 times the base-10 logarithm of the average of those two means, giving 0.020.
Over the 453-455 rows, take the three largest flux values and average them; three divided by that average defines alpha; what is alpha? 0.311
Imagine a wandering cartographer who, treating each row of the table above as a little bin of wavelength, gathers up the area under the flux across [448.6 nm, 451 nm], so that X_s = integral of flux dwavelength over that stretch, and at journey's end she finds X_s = 23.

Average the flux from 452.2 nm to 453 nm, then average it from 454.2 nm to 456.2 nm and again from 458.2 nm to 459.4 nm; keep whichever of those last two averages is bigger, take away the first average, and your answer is -0.99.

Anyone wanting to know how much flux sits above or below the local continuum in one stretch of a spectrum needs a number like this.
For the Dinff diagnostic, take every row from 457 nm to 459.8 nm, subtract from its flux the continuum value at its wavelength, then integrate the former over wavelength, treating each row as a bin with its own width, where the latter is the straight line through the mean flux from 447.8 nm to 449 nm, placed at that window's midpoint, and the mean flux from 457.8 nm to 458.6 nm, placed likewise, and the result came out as 0.7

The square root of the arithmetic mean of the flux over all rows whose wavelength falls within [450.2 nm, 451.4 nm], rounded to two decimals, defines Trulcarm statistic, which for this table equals 3.15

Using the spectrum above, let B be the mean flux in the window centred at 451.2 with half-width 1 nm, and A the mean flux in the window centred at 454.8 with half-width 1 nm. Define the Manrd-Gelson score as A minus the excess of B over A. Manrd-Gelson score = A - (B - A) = 9.8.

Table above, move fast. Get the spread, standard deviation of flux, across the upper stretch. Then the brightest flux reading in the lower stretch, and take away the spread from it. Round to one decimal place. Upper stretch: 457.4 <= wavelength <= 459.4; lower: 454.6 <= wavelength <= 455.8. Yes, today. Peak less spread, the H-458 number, 10.0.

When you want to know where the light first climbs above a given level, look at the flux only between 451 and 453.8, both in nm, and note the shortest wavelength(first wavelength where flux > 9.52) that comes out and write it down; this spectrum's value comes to 451.2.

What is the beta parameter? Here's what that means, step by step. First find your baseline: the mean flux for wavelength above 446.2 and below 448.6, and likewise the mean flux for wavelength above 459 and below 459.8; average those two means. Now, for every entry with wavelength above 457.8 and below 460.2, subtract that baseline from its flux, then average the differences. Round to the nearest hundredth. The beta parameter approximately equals 0.30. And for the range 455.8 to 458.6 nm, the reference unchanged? 0.34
